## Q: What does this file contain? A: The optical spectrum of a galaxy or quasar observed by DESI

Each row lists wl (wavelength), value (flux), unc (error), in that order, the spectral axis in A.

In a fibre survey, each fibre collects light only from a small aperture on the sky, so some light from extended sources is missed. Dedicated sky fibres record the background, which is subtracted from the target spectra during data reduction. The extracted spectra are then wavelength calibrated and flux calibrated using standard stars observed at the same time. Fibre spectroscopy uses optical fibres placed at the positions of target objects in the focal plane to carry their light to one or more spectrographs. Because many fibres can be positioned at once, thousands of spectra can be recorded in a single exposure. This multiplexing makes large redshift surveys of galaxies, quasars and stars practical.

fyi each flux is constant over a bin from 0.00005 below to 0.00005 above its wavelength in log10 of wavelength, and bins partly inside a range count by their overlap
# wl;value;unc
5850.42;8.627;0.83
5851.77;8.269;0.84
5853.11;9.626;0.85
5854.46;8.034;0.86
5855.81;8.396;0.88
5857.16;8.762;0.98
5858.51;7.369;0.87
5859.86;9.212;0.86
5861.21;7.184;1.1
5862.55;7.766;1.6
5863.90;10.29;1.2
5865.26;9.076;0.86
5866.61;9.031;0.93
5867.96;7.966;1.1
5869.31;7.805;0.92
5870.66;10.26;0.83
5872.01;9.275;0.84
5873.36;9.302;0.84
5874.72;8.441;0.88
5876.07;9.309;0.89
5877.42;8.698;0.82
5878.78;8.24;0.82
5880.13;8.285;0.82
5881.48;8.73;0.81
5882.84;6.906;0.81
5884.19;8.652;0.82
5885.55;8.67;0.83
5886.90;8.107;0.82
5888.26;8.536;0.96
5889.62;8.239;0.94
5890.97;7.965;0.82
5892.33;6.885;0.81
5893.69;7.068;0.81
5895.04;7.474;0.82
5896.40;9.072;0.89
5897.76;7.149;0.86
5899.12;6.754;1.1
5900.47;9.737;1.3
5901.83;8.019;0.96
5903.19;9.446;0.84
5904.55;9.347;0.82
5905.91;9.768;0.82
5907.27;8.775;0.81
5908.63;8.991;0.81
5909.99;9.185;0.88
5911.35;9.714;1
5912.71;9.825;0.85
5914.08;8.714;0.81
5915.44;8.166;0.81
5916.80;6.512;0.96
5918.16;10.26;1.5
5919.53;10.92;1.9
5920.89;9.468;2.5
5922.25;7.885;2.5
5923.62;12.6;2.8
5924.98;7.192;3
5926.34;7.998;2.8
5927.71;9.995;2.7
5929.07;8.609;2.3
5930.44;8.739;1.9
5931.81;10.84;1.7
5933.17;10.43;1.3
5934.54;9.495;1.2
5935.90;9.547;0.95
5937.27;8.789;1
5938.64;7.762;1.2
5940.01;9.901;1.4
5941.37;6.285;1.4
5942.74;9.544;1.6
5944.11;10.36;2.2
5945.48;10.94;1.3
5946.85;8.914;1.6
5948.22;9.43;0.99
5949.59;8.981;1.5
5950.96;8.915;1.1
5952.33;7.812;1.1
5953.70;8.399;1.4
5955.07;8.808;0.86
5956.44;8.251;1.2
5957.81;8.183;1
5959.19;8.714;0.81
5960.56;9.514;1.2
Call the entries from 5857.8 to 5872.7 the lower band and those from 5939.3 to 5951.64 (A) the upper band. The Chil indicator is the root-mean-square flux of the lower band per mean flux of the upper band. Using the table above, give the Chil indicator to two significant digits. 0.94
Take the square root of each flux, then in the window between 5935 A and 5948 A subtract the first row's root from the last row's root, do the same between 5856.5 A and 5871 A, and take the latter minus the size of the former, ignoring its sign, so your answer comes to 0.1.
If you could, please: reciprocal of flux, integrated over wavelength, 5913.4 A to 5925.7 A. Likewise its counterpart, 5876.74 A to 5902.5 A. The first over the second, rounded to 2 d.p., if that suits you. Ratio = 0.44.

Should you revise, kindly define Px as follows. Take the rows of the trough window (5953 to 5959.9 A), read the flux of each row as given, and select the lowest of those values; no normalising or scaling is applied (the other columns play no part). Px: 8.183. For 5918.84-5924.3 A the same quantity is 7.885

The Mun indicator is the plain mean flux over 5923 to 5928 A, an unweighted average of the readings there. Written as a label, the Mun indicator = 9.4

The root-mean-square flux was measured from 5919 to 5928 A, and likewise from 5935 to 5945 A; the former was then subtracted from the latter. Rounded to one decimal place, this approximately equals -0.6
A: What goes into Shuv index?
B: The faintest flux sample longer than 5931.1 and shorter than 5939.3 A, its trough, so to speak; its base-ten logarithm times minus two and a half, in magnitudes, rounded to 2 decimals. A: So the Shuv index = -2.22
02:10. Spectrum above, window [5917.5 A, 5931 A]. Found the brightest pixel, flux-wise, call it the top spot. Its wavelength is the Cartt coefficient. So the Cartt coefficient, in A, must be 5923.62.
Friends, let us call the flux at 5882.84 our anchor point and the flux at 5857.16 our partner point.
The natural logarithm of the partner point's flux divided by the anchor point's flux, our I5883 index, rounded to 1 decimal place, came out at 0.2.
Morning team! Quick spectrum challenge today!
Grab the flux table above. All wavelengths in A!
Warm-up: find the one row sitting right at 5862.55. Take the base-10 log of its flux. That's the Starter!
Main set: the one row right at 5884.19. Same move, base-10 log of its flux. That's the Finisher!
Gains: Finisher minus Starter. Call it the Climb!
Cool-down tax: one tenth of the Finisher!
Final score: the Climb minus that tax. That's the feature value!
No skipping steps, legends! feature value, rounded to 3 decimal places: -0.047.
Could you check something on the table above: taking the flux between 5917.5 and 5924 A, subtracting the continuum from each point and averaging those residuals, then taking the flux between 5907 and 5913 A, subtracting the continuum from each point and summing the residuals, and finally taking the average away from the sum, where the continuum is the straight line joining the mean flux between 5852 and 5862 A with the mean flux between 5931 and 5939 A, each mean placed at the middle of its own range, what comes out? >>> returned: -0.1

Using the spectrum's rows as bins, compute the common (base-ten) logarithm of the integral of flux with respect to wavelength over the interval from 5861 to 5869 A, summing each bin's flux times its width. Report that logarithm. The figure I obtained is 1.84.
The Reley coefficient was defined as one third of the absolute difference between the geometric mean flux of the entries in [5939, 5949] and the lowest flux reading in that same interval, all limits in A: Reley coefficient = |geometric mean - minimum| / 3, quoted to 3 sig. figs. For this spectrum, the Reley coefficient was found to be 0.978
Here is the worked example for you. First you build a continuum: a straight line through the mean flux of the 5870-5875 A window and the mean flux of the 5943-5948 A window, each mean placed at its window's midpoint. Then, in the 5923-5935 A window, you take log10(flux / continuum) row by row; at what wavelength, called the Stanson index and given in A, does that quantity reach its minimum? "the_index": 5924.98 A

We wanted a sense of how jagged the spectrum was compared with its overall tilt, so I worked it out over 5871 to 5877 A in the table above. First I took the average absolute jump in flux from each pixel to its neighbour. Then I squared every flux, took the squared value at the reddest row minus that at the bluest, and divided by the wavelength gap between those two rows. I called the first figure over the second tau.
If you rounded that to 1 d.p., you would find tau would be 3.8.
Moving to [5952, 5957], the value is 0.3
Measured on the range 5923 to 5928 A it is -0.2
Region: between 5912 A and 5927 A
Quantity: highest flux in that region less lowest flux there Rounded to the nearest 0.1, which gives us 6.1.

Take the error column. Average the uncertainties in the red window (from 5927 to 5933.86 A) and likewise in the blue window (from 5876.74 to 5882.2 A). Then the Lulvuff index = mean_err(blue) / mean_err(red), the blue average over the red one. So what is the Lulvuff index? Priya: 0.41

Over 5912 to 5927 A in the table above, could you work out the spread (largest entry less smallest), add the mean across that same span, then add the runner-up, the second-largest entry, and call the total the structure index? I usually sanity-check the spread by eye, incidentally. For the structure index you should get 26.1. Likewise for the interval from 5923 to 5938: 25.7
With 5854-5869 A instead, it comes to 20.8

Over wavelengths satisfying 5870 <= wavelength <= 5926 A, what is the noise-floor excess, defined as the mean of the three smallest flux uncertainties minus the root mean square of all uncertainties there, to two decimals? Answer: -0.42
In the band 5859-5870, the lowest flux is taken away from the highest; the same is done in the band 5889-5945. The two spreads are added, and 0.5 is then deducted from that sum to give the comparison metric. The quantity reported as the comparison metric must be 8.9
